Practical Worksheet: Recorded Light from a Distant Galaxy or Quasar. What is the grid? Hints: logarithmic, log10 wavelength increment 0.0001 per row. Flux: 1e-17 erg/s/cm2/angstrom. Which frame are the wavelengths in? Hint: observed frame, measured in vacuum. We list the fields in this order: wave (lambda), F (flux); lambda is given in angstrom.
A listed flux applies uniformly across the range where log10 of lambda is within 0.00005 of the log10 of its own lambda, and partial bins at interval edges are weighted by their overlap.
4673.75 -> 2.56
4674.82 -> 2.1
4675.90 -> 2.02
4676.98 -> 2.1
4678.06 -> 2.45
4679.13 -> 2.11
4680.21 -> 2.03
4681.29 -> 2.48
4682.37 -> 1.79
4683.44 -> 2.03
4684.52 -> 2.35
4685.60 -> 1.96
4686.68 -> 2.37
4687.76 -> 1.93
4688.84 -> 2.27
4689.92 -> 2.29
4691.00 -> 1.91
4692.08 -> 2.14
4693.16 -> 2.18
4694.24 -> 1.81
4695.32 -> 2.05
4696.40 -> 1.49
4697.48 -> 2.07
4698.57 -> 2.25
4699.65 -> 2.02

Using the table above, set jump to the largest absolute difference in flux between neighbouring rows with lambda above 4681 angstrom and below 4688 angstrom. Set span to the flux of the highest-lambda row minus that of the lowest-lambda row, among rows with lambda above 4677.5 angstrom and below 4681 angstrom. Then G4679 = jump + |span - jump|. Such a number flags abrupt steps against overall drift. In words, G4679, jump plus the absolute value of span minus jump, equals 1.8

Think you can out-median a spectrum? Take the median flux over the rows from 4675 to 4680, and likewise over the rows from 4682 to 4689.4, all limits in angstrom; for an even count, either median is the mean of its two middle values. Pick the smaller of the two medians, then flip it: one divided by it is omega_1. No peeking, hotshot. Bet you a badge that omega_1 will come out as 0.493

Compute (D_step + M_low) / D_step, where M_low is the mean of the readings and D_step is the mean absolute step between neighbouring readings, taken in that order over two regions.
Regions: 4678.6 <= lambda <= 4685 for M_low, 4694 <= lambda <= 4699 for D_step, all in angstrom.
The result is 6.5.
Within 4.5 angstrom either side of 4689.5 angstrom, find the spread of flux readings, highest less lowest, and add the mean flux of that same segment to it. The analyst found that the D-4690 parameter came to 2.6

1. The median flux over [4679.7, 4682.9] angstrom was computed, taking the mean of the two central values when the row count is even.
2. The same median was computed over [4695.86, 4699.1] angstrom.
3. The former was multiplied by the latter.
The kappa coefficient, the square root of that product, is 2.05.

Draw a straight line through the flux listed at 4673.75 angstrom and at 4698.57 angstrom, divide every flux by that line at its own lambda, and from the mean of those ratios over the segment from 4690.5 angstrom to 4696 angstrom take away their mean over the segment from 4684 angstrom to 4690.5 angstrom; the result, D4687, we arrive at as -0.05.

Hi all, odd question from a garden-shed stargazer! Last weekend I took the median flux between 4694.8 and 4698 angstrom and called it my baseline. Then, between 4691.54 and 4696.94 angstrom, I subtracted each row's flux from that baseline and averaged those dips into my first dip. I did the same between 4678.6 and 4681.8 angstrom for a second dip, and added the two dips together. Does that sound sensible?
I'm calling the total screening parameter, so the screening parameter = -0.04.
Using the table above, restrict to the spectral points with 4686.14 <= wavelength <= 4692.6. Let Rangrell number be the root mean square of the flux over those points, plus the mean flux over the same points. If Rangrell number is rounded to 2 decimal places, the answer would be 4.31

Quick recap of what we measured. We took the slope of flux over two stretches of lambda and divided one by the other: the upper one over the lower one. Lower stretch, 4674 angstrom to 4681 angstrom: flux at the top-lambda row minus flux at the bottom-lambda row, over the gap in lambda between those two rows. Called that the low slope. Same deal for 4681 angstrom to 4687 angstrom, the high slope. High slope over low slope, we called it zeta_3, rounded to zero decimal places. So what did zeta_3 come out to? 2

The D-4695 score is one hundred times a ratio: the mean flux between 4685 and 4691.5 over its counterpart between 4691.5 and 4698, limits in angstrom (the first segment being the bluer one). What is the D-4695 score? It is 108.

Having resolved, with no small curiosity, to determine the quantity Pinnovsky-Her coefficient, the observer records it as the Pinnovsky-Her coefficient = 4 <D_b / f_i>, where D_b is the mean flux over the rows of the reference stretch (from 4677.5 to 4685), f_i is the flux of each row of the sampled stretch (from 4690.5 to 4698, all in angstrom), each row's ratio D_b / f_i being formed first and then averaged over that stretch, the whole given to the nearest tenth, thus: 4.5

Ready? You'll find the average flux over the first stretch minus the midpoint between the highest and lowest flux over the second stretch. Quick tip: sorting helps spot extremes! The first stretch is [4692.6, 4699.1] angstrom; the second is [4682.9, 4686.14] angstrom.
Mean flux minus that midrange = -0.18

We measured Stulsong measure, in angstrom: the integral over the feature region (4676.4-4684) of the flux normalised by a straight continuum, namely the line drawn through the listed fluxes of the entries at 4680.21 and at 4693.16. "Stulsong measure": 8 angstrom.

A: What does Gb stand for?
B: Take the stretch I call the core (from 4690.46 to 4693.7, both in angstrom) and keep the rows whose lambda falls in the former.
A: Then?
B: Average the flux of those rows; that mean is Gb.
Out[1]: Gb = 2.08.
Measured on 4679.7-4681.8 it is 2.25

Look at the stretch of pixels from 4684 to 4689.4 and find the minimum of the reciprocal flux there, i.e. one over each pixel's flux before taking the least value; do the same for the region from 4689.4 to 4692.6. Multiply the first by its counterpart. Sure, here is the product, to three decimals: 0.184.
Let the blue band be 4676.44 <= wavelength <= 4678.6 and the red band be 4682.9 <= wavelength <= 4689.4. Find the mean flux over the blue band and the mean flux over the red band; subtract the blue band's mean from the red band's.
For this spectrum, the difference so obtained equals -0.12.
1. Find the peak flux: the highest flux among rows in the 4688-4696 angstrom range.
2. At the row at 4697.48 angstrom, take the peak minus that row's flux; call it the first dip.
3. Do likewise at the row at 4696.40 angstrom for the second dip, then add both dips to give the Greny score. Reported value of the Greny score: 1.0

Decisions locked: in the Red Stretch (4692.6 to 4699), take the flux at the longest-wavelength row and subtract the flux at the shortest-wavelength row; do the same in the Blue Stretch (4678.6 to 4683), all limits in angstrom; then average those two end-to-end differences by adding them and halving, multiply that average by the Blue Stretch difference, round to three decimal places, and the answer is 0.040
